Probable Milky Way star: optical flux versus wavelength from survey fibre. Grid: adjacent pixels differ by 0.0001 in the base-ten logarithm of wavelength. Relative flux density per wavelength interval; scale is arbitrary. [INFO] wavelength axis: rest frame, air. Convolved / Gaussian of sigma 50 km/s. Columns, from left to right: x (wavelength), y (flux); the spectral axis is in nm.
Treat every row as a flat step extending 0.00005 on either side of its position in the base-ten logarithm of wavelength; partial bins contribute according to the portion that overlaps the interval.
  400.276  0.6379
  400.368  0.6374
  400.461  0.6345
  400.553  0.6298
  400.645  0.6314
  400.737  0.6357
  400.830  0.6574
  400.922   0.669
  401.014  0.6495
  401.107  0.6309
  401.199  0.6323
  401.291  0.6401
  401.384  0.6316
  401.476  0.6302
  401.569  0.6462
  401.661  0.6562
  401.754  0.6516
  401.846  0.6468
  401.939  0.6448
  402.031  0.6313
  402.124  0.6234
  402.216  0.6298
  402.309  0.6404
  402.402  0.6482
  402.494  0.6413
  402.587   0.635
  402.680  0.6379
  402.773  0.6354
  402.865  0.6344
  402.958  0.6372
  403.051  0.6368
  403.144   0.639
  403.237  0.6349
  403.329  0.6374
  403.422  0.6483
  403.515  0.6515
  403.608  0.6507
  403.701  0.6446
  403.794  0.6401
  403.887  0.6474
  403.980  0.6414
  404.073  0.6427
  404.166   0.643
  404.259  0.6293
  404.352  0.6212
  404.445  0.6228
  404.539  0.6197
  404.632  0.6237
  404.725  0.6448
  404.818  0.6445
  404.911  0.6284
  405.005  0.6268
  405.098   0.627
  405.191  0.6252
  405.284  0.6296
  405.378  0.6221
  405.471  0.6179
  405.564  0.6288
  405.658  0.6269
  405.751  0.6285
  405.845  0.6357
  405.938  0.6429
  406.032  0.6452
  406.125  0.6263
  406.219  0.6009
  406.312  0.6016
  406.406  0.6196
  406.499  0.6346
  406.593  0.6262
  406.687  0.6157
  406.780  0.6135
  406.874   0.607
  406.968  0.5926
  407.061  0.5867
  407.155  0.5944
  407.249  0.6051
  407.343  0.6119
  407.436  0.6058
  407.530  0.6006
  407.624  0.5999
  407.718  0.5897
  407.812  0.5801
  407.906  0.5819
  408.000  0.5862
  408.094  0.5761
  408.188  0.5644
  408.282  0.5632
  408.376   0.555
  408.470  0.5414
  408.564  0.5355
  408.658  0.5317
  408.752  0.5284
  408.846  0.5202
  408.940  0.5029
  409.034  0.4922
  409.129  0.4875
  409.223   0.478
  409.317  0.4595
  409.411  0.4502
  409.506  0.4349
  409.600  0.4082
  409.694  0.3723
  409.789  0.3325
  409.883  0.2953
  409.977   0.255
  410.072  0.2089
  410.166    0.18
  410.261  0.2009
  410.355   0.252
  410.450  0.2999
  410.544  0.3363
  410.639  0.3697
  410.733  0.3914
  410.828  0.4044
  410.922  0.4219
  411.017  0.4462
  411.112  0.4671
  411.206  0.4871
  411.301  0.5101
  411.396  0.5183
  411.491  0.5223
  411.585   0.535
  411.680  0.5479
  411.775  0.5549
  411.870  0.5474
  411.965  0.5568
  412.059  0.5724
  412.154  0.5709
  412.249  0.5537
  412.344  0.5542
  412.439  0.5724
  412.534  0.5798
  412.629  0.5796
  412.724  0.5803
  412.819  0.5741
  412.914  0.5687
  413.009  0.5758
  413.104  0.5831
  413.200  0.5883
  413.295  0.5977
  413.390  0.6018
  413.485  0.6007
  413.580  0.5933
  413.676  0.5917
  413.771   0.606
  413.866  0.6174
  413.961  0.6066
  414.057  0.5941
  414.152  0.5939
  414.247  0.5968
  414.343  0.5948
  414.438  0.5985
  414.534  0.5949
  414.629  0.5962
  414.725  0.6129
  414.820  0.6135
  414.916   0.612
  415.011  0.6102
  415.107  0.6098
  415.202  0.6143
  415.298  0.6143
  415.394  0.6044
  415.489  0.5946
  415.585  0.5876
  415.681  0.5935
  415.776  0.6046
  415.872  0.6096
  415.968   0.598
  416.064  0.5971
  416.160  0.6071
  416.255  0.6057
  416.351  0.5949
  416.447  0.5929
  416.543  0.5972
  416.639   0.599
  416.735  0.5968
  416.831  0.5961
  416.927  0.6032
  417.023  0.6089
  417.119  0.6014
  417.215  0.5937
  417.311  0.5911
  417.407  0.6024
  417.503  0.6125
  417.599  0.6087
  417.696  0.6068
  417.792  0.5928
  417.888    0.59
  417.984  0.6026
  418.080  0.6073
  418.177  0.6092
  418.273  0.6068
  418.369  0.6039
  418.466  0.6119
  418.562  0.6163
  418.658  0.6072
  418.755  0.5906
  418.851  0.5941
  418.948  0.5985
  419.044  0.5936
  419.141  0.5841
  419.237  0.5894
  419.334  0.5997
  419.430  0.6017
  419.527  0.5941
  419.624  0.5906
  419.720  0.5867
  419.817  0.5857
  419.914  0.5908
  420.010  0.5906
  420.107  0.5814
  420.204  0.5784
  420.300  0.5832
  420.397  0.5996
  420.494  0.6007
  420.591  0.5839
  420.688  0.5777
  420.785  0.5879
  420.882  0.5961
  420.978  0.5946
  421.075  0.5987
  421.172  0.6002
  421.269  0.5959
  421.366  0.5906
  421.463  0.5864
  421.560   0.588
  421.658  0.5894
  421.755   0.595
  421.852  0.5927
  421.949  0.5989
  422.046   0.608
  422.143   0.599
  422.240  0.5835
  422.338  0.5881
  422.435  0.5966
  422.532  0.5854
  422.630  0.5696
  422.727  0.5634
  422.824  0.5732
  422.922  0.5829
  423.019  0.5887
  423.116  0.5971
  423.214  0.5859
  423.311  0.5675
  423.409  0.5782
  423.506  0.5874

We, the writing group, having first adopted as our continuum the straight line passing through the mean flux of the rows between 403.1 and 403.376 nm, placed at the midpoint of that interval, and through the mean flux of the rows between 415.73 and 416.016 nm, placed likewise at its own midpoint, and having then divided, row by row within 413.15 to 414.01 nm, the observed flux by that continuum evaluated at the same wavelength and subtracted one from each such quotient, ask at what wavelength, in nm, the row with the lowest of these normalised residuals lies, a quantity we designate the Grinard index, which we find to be 413.200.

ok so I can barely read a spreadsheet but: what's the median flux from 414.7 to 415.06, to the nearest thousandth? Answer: 0.612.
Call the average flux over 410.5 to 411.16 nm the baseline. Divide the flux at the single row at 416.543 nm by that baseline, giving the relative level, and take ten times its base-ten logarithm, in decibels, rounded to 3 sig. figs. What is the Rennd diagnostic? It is 1.68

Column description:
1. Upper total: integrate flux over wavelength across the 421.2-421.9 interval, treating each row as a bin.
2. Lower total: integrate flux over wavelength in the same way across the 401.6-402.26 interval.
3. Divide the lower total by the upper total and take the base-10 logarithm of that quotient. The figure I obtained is 0.01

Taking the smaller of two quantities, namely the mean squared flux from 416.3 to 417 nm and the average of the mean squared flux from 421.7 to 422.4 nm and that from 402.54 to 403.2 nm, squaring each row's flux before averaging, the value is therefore 0.36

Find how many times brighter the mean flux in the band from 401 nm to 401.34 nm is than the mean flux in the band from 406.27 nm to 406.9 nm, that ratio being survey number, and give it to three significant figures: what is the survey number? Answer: 1.03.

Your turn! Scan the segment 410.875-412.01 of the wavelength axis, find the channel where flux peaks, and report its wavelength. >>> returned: 411.965 nm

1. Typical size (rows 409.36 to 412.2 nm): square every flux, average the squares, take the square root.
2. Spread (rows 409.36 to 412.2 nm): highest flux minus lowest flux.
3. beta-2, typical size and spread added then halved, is 0.41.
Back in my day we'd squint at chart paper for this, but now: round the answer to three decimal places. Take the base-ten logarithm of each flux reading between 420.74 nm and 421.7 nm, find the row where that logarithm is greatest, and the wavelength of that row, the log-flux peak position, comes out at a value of 421.172 nm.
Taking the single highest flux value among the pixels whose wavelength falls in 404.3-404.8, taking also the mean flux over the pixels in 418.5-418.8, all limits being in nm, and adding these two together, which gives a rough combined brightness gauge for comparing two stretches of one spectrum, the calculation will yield 1.25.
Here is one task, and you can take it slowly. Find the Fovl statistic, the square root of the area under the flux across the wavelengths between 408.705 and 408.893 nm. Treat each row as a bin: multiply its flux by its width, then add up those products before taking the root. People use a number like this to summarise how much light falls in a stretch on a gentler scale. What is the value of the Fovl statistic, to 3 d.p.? 0.314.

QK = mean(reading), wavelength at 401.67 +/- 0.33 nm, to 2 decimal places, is 0.64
